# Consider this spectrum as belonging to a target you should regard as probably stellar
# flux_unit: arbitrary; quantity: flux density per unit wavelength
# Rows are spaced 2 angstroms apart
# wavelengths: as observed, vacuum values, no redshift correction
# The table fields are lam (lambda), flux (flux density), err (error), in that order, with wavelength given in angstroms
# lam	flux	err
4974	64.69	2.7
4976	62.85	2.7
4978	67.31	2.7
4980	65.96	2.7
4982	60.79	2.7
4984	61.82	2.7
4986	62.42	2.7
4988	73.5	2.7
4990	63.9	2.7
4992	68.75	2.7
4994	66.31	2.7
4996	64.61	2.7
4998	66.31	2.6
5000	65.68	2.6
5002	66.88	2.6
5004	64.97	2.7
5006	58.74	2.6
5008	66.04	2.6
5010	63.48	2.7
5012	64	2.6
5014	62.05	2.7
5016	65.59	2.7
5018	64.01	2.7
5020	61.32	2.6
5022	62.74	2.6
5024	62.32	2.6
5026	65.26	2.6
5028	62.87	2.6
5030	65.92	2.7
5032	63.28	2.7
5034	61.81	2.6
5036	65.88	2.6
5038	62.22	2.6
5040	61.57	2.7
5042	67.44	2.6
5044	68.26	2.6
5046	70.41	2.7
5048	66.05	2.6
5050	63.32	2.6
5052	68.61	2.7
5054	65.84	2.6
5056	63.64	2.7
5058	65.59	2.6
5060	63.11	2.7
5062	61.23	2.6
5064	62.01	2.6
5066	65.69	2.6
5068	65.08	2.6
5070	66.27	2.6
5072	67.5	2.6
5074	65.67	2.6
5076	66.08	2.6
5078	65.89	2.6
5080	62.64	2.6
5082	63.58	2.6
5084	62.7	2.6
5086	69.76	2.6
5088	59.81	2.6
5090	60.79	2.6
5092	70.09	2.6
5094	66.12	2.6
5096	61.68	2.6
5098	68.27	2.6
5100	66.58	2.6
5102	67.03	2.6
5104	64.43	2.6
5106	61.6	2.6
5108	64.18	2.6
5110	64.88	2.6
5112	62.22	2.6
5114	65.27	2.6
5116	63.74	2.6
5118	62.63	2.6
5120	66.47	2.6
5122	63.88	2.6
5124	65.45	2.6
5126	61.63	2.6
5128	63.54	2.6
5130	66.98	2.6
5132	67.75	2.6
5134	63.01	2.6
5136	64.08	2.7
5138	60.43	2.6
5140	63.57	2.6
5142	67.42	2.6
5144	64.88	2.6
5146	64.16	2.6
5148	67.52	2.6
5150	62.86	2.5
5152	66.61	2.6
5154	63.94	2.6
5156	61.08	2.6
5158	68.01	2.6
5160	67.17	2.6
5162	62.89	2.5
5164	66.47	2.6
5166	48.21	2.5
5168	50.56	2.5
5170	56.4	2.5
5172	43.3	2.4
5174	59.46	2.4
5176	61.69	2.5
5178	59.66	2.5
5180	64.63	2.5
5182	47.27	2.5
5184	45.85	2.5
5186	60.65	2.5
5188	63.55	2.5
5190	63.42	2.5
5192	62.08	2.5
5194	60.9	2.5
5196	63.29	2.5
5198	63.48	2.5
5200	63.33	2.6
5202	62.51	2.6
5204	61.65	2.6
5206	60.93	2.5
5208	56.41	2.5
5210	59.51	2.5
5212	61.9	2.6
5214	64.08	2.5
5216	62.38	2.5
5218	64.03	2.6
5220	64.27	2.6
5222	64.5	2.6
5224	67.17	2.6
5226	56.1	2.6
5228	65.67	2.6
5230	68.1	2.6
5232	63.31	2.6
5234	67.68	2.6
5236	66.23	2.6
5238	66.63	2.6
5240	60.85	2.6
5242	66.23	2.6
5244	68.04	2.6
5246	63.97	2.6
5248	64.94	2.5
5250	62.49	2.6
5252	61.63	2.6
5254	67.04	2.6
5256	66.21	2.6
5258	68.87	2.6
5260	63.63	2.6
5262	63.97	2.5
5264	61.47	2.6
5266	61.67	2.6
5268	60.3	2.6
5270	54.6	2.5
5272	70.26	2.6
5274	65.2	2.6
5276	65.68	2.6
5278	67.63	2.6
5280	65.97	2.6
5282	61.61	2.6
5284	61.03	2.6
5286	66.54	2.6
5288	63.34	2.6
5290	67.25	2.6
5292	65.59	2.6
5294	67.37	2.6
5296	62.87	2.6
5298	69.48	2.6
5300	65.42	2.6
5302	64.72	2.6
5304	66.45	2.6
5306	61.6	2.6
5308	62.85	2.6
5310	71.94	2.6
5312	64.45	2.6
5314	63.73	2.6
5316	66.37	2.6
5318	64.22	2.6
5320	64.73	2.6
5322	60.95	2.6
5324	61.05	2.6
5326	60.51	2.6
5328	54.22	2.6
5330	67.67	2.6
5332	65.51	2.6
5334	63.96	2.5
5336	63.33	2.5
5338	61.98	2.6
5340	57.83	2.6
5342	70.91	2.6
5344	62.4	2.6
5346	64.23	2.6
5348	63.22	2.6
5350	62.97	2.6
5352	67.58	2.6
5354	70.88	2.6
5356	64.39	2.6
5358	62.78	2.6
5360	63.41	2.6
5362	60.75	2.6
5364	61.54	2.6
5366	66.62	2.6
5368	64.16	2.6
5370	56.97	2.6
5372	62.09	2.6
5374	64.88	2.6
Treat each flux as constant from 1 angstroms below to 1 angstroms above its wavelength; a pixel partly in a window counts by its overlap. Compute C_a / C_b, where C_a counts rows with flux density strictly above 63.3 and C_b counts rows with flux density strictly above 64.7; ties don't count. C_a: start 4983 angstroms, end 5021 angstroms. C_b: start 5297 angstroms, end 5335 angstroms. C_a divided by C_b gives 1.6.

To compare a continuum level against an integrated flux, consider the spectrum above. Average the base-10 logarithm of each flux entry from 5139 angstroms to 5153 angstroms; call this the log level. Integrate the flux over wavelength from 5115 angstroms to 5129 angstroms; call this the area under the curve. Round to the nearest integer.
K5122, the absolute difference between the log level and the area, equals 893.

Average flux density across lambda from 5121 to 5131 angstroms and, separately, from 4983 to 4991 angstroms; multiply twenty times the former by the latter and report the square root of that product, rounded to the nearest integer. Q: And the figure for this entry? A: 290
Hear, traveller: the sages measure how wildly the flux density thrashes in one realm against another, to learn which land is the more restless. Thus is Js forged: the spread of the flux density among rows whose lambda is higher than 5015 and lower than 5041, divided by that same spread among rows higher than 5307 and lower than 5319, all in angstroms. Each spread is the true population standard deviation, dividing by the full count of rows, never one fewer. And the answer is 0.54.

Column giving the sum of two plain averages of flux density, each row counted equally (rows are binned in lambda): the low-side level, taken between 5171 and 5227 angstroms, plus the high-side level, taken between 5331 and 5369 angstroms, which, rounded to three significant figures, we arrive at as 124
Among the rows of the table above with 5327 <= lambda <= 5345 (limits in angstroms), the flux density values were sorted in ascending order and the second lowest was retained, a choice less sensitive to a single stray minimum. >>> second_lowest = 57.83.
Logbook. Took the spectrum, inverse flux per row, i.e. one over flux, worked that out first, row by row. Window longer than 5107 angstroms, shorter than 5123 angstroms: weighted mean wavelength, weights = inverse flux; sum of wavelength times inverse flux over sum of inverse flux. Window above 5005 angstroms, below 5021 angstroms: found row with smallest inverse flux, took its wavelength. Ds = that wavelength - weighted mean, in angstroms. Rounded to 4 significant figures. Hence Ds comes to -107.0 angstroms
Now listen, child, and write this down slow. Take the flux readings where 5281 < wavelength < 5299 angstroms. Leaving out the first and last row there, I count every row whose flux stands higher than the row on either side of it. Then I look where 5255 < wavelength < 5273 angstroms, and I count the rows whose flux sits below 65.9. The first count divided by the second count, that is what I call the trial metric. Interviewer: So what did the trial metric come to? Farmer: 0.50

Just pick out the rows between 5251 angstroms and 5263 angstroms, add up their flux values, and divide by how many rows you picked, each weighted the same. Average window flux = 65.2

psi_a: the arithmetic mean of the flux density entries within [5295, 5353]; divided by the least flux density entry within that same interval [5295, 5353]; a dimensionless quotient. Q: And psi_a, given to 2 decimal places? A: 1.18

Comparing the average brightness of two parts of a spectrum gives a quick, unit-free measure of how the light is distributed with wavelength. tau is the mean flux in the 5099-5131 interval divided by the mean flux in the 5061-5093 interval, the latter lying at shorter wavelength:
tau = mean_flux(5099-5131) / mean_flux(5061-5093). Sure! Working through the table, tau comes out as 1.00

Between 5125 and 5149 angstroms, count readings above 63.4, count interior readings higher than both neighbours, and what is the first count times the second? 27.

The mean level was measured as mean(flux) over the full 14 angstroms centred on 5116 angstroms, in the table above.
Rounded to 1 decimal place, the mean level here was 64.2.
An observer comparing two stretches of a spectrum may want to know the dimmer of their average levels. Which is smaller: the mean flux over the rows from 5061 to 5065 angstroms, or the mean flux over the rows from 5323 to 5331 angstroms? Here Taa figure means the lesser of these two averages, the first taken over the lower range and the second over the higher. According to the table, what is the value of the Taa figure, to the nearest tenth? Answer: 60.9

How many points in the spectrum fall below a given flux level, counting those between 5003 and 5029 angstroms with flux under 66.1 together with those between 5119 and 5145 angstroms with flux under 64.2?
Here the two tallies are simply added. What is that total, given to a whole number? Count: 20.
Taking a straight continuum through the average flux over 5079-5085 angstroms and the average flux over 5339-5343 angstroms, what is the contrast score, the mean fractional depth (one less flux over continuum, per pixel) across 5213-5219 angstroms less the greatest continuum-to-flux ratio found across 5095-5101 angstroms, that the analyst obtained -1.02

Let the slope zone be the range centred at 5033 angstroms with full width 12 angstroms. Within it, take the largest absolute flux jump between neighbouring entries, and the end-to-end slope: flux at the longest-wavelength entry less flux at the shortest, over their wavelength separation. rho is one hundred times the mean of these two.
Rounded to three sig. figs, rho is 200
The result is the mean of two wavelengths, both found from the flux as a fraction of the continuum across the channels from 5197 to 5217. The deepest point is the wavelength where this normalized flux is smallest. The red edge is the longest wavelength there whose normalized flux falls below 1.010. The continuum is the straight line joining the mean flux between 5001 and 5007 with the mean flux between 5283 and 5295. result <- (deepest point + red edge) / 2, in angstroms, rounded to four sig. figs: 5212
